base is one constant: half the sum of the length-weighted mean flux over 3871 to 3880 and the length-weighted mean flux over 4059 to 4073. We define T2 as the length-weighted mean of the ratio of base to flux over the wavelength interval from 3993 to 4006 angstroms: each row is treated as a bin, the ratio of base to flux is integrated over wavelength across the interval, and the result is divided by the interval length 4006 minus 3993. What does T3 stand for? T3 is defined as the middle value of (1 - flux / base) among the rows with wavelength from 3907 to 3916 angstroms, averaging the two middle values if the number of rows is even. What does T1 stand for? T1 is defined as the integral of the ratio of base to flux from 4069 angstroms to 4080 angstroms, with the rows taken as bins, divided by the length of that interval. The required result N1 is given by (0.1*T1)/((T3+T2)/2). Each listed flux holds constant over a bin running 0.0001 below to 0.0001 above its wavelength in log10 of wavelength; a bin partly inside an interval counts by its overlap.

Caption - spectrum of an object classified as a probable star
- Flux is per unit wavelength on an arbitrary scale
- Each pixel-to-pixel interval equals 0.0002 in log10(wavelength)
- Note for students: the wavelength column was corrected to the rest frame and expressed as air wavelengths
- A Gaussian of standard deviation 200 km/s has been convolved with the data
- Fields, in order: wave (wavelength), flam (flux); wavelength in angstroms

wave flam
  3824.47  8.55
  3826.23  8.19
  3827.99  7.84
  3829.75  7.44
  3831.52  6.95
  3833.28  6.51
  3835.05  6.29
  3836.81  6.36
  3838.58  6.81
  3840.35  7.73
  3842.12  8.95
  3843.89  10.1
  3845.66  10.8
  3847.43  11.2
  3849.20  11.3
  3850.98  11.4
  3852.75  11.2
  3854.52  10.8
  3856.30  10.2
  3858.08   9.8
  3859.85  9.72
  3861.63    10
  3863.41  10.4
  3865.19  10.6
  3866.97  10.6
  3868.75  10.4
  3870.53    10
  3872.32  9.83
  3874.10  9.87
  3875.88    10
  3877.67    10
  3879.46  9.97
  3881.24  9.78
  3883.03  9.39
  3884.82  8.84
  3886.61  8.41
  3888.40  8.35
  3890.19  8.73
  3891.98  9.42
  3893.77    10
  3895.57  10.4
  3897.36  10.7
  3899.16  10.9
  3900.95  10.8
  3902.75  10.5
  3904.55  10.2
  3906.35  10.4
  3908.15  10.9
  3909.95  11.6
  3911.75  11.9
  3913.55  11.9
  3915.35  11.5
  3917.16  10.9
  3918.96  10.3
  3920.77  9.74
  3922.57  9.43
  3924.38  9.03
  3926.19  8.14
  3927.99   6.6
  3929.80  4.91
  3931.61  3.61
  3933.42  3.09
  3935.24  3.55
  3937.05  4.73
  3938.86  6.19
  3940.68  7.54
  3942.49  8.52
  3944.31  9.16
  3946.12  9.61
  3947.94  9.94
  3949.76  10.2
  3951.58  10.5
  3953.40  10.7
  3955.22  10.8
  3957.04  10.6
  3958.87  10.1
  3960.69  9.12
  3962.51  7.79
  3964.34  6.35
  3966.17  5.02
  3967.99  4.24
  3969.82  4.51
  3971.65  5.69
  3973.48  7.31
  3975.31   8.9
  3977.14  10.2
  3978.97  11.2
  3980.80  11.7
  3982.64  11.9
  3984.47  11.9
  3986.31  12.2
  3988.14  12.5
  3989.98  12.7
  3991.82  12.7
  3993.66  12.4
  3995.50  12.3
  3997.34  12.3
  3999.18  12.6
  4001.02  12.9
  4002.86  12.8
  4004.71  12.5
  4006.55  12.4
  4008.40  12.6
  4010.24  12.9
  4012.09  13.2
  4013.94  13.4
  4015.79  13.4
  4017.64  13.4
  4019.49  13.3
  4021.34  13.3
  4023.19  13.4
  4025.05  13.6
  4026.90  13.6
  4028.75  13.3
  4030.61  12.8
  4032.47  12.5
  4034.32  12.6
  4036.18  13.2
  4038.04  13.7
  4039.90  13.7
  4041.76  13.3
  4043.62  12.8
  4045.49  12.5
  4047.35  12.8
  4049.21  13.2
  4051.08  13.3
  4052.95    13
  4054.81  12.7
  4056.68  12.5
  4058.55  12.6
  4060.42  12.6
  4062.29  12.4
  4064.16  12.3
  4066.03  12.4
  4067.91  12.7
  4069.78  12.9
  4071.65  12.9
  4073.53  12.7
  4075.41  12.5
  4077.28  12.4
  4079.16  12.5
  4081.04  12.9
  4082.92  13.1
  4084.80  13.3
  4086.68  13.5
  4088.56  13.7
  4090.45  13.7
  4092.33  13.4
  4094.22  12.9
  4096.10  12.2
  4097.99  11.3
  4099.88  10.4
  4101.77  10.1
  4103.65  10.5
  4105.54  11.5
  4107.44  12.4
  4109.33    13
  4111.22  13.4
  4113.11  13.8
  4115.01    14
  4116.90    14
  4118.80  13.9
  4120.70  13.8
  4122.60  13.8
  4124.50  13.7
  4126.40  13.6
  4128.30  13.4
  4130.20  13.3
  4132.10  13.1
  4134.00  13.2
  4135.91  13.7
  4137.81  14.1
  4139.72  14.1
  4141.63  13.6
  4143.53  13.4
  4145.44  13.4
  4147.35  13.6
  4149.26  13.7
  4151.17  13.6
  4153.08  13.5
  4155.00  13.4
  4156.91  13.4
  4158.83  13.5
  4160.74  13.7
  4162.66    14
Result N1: 0.21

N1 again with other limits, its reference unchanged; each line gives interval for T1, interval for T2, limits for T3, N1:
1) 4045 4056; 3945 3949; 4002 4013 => 0.17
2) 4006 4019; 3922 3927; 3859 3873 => 0.13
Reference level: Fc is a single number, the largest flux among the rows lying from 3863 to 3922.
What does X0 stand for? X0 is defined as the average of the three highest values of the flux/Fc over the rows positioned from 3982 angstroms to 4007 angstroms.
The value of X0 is 1.08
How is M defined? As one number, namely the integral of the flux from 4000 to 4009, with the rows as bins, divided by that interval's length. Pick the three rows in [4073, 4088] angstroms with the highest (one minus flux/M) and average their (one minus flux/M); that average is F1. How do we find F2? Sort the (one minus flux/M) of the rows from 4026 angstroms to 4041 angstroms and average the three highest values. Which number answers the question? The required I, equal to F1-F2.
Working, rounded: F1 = 0.0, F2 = 0.00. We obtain 0.01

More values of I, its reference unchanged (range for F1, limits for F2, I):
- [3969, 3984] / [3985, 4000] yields 0.51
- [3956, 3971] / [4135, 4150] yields 0.70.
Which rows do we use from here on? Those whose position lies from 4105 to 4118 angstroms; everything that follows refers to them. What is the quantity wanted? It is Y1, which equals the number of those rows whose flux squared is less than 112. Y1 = 0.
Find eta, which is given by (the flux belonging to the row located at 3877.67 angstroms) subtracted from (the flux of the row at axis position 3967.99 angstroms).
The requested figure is -5.8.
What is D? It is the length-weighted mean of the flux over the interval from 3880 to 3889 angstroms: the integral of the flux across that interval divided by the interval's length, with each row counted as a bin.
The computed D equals 9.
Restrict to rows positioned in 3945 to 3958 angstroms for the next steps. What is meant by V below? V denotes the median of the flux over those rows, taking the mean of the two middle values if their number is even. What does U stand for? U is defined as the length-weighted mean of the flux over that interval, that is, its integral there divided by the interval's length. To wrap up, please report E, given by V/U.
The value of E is 1.02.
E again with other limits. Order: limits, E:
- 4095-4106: 0.99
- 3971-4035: 1.03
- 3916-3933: 1.13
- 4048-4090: 0.99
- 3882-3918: 1.02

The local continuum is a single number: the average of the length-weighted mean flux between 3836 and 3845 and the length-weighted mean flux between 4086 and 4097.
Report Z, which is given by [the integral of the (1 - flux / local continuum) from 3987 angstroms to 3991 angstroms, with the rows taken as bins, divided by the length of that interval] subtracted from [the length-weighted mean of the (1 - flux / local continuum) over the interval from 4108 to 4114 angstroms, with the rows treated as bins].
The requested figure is -0.1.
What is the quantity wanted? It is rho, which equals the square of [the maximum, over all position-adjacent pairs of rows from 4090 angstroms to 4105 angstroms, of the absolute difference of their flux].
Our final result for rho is 0.81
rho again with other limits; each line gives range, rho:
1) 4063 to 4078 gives 0.09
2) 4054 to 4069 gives 0.09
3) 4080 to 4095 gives 0.25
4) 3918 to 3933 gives 2.86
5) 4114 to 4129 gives 0.04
